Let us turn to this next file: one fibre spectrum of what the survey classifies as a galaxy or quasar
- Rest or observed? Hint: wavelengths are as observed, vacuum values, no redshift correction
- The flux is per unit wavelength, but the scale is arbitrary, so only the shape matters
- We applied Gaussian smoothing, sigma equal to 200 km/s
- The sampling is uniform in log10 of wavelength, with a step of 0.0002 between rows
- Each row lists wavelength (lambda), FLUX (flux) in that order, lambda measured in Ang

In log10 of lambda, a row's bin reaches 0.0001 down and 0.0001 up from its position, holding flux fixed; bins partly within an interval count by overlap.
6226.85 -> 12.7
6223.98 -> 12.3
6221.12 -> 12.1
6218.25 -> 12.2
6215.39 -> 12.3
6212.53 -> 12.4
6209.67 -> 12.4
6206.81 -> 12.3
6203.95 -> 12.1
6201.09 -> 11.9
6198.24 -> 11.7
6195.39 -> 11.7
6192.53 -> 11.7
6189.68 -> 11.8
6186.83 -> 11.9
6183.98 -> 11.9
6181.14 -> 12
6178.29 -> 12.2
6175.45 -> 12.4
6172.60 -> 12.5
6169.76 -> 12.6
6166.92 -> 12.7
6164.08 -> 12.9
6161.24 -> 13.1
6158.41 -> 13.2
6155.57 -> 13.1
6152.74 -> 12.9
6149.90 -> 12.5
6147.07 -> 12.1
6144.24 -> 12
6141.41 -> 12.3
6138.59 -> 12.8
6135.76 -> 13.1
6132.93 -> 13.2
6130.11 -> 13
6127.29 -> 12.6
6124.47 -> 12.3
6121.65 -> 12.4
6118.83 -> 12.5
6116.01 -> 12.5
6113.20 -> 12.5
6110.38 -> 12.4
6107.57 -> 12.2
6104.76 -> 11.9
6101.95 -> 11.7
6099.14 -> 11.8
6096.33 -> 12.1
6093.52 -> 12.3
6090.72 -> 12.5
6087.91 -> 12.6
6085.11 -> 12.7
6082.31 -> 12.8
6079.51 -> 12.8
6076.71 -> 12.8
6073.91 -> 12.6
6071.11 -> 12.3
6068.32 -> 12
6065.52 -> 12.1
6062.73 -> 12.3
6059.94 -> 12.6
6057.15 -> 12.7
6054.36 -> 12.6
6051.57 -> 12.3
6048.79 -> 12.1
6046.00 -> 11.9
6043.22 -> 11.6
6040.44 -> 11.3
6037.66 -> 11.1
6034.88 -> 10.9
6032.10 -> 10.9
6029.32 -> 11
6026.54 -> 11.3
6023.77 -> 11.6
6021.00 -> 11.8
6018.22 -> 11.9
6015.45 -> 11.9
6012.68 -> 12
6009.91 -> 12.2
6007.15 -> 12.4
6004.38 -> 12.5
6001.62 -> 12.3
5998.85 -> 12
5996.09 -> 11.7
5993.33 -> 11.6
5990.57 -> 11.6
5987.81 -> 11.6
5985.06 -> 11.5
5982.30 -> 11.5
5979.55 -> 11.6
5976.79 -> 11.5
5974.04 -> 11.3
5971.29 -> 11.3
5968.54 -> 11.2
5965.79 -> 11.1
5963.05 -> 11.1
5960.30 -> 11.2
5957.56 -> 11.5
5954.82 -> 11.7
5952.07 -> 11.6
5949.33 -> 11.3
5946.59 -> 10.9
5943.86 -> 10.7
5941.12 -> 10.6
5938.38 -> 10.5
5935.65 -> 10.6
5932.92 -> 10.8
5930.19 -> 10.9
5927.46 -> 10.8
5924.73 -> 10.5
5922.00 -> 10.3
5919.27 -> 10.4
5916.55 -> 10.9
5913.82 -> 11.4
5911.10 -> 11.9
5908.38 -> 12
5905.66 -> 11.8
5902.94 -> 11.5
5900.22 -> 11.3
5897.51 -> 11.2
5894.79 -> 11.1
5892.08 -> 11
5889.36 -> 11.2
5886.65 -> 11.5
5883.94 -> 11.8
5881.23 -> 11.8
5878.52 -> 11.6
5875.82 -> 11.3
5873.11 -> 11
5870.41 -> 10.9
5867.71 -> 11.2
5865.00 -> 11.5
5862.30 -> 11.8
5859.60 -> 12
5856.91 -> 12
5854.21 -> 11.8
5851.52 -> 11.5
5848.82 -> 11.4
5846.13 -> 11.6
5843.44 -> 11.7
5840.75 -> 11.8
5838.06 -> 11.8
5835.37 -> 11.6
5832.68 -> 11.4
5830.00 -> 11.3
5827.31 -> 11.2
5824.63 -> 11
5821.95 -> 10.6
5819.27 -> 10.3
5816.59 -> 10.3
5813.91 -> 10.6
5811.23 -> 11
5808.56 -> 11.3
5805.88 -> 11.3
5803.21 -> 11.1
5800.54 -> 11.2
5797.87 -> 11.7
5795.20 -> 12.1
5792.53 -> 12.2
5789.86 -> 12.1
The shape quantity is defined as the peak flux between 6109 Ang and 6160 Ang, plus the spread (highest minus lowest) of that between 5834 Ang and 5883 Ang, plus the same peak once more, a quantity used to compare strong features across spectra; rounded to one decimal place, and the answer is 27.5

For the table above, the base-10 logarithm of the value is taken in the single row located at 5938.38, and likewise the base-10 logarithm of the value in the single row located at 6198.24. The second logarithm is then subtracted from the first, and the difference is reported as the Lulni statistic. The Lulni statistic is -0.047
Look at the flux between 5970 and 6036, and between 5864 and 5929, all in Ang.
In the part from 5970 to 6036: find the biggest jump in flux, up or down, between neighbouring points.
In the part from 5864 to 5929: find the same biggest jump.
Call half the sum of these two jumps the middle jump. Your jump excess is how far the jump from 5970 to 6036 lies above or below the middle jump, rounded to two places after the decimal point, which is -0.10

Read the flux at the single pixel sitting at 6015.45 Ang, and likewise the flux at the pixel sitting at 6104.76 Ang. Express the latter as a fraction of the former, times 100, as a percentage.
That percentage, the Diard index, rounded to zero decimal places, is 100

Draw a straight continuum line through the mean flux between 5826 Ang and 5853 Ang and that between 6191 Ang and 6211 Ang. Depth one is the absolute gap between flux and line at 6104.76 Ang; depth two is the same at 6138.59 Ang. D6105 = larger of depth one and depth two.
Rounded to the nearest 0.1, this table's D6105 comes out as 0.9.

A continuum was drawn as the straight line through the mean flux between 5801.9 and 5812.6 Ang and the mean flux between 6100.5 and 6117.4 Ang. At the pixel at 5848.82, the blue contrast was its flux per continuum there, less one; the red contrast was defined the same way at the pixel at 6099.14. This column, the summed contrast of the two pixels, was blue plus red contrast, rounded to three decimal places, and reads -0.023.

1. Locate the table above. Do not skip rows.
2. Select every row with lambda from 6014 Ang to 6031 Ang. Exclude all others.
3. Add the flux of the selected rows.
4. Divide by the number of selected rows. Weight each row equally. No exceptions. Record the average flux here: 11.6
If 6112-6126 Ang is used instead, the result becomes 12.4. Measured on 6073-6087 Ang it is 12.7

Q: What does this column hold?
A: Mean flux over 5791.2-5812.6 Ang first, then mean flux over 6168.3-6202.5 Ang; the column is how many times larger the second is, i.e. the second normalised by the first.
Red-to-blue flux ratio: 1.05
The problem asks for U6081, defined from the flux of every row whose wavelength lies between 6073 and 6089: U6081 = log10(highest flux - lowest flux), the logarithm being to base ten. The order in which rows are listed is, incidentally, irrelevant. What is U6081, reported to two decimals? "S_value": -0.70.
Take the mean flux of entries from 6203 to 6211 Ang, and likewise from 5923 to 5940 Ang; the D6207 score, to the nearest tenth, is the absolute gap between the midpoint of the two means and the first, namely 0.8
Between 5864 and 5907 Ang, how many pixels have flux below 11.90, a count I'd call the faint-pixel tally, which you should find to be 16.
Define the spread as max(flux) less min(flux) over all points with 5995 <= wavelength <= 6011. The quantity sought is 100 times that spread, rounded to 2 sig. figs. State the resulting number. 80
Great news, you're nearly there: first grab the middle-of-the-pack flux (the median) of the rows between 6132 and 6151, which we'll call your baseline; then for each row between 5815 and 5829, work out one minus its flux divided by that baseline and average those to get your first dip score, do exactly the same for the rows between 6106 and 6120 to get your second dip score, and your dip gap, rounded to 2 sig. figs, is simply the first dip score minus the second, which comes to 0.14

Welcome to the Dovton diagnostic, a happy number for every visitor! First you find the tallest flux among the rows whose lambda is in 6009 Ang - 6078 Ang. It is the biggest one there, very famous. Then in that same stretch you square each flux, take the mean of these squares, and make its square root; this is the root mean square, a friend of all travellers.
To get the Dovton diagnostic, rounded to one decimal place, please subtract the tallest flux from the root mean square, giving -0.9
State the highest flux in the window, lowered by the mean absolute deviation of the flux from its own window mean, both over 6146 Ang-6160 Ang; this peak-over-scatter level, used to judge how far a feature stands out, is 12.8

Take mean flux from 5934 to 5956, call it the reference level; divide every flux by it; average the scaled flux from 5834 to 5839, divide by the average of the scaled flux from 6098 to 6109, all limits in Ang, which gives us 0.98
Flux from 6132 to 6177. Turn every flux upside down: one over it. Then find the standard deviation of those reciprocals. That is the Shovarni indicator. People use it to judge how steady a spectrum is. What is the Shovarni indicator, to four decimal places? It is 0.0024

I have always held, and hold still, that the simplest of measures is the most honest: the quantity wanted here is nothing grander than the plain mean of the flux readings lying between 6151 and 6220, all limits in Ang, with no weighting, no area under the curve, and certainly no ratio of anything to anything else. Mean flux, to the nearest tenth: 12.3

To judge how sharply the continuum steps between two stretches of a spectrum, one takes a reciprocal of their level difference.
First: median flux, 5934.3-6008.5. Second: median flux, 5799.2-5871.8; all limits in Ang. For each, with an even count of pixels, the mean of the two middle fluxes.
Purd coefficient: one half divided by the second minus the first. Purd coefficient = -2.5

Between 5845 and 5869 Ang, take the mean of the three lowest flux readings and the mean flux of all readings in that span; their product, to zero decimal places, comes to 132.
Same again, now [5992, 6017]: 142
